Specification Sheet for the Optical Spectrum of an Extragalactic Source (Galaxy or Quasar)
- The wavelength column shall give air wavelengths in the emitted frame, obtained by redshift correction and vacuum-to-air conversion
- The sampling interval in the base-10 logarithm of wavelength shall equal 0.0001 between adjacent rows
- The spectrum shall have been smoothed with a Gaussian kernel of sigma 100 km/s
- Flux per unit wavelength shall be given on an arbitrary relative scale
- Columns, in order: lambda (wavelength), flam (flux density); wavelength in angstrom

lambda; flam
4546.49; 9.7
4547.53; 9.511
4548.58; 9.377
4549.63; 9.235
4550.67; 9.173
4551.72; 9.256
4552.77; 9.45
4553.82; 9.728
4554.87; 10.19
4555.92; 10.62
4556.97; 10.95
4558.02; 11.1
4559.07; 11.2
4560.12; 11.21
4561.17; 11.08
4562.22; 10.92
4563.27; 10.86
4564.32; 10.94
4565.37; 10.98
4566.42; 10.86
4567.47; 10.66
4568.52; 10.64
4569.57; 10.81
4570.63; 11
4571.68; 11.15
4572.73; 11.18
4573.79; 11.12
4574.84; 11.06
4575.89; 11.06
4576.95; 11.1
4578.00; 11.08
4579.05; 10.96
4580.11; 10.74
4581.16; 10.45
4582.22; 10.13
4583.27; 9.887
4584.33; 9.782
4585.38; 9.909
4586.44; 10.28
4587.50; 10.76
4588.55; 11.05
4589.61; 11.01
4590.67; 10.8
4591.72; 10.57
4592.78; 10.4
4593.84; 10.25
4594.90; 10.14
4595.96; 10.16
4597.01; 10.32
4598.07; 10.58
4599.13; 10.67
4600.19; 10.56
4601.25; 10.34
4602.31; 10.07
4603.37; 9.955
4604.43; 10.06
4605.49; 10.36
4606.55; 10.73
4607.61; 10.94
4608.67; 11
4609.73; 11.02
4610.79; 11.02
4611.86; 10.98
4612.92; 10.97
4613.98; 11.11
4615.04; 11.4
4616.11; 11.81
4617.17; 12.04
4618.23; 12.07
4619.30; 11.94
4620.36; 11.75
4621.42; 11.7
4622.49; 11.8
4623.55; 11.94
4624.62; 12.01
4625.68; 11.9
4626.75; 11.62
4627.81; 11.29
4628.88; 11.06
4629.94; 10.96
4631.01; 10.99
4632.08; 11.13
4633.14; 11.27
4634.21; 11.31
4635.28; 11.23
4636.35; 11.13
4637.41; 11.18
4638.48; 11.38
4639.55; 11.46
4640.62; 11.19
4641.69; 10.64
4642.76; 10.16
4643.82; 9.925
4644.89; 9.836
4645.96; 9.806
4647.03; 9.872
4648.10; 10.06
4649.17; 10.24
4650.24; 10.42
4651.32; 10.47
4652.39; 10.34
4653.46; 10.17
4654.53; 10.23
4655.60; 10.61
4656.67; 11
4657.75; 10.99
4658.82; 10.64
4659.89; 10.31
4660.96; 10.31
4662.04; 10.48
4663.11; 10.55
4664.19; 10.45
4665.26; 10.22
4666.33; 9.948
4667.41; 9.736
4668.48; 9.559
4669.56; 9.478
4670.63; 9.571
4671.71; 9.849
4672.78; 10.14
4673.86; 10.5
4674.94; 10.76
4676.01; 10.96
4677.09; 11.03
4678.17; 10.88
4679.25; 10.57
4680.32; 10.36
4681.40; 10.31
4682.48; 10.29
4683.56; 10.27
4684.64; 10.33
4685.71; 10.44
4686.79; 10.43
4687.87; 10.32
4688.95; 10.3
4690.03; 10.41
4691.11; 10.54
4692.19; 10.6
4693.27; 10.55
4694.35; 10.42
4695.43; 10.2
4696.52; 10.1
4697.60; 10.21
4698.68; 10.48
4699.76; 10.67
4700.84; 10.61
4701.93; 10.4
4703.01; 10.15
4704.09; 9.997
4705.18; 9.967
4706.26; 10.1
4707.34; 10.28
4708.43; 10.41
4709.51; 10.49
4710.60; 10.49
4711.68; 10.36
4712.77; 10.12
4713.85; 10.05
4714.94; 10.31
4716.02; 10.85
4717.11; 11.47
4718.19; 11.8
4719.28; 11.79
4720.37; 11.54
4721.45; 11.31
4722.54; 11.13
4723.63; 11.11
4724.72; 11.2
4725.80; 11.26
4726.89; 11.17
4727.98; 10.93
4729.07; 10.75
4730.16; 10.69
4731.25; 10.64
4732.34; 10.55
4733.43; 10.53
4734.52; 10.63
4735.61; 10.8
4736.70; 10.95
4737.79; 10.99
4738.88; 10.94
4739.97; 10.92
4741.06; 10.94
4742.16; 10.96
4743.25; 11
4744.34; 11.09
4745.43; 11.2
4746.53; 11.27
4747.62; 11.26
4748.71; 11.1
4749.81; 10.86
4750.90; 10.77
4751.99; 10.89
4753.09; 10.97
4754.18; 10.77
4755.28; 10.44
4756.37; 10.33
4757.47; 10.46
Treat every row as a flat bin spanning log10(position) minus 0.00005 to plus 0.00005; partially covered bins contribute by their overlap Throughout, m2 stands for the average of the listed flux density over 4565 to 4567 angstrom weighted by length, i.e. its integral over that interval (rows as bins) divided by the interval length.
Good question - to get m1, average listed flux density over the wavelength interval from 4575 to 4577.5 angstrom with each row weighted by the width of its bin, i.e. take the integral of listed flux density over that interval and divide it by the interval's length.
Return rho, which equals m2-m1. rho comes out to -0.2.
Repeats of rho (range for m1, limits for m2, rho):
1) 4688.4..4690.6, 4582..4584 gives -0.4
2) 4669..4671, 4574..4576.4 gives 1.6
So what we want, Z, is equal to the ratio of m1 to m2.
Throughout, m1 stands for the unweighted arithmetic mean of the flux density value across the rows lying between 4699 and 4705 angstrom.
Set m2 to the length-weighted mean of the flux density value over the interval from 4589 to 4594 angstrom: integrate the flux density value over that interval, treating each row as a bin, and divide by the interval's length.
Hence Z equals 0.98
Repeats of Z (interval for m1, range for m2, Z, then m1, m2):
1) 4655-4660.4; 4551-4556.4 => 1.09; 10.7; 9.8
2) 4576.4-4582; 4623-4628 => 0.92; 10.9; 11.8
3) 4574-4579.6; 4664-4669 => 1.11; 11.1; 10.0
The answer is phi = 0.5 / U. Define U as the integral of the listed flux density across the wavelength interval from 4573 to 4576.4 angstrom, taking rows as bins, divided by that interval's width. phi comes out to 0.0451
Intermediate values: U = 11.1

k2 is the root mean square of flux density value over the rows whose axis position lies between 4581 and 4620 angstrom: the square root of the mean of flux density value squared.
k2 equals 10.7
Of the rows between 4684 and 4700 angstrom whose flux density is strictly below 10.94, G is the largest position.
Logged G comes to 4699.76 angstrom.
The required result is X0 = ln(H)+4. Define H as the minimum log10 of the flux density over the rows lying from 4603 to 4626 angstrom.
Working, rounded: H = 1.00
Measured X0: 3.998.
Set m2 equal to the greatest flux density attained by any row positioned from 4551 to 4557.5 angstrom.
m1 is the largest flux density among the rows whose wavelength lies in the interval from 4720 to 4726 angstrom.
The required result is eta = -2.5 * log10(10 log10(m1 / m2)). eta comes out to 1.6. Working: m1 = 11.54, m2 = 10.95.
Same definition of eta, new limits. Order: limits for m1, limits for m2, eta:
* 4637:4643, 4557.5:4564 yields 2.5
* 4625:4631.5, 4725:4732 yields 1.5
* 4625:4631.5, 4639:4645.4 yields 2.0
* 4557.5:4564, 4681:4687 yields 1.3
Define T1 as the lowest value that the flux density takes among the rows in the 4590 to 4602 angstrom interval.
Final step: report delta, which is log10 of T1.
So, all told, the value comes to 1.01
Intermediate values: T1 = 10.14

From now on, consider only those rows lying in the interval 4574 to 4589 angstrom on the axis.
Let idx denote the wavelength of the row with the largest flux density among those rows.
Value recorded 4576.95 angstrom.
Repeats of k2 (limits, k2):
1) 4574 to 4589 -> 10.6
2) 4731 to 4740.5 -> 10.8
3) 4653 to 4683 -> 10.4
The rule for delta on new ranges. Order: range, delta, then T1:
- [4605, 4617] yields 1.02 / 10.36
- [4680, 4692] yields 1.01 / 10.27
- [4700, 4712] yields 1.00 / 9.967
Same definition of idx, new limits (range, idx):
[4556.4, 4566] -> 4560.12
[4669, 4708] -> 4677.09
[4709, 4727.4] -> 4718.19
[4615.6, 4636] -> 4618.23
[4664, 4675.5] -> 4674.94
